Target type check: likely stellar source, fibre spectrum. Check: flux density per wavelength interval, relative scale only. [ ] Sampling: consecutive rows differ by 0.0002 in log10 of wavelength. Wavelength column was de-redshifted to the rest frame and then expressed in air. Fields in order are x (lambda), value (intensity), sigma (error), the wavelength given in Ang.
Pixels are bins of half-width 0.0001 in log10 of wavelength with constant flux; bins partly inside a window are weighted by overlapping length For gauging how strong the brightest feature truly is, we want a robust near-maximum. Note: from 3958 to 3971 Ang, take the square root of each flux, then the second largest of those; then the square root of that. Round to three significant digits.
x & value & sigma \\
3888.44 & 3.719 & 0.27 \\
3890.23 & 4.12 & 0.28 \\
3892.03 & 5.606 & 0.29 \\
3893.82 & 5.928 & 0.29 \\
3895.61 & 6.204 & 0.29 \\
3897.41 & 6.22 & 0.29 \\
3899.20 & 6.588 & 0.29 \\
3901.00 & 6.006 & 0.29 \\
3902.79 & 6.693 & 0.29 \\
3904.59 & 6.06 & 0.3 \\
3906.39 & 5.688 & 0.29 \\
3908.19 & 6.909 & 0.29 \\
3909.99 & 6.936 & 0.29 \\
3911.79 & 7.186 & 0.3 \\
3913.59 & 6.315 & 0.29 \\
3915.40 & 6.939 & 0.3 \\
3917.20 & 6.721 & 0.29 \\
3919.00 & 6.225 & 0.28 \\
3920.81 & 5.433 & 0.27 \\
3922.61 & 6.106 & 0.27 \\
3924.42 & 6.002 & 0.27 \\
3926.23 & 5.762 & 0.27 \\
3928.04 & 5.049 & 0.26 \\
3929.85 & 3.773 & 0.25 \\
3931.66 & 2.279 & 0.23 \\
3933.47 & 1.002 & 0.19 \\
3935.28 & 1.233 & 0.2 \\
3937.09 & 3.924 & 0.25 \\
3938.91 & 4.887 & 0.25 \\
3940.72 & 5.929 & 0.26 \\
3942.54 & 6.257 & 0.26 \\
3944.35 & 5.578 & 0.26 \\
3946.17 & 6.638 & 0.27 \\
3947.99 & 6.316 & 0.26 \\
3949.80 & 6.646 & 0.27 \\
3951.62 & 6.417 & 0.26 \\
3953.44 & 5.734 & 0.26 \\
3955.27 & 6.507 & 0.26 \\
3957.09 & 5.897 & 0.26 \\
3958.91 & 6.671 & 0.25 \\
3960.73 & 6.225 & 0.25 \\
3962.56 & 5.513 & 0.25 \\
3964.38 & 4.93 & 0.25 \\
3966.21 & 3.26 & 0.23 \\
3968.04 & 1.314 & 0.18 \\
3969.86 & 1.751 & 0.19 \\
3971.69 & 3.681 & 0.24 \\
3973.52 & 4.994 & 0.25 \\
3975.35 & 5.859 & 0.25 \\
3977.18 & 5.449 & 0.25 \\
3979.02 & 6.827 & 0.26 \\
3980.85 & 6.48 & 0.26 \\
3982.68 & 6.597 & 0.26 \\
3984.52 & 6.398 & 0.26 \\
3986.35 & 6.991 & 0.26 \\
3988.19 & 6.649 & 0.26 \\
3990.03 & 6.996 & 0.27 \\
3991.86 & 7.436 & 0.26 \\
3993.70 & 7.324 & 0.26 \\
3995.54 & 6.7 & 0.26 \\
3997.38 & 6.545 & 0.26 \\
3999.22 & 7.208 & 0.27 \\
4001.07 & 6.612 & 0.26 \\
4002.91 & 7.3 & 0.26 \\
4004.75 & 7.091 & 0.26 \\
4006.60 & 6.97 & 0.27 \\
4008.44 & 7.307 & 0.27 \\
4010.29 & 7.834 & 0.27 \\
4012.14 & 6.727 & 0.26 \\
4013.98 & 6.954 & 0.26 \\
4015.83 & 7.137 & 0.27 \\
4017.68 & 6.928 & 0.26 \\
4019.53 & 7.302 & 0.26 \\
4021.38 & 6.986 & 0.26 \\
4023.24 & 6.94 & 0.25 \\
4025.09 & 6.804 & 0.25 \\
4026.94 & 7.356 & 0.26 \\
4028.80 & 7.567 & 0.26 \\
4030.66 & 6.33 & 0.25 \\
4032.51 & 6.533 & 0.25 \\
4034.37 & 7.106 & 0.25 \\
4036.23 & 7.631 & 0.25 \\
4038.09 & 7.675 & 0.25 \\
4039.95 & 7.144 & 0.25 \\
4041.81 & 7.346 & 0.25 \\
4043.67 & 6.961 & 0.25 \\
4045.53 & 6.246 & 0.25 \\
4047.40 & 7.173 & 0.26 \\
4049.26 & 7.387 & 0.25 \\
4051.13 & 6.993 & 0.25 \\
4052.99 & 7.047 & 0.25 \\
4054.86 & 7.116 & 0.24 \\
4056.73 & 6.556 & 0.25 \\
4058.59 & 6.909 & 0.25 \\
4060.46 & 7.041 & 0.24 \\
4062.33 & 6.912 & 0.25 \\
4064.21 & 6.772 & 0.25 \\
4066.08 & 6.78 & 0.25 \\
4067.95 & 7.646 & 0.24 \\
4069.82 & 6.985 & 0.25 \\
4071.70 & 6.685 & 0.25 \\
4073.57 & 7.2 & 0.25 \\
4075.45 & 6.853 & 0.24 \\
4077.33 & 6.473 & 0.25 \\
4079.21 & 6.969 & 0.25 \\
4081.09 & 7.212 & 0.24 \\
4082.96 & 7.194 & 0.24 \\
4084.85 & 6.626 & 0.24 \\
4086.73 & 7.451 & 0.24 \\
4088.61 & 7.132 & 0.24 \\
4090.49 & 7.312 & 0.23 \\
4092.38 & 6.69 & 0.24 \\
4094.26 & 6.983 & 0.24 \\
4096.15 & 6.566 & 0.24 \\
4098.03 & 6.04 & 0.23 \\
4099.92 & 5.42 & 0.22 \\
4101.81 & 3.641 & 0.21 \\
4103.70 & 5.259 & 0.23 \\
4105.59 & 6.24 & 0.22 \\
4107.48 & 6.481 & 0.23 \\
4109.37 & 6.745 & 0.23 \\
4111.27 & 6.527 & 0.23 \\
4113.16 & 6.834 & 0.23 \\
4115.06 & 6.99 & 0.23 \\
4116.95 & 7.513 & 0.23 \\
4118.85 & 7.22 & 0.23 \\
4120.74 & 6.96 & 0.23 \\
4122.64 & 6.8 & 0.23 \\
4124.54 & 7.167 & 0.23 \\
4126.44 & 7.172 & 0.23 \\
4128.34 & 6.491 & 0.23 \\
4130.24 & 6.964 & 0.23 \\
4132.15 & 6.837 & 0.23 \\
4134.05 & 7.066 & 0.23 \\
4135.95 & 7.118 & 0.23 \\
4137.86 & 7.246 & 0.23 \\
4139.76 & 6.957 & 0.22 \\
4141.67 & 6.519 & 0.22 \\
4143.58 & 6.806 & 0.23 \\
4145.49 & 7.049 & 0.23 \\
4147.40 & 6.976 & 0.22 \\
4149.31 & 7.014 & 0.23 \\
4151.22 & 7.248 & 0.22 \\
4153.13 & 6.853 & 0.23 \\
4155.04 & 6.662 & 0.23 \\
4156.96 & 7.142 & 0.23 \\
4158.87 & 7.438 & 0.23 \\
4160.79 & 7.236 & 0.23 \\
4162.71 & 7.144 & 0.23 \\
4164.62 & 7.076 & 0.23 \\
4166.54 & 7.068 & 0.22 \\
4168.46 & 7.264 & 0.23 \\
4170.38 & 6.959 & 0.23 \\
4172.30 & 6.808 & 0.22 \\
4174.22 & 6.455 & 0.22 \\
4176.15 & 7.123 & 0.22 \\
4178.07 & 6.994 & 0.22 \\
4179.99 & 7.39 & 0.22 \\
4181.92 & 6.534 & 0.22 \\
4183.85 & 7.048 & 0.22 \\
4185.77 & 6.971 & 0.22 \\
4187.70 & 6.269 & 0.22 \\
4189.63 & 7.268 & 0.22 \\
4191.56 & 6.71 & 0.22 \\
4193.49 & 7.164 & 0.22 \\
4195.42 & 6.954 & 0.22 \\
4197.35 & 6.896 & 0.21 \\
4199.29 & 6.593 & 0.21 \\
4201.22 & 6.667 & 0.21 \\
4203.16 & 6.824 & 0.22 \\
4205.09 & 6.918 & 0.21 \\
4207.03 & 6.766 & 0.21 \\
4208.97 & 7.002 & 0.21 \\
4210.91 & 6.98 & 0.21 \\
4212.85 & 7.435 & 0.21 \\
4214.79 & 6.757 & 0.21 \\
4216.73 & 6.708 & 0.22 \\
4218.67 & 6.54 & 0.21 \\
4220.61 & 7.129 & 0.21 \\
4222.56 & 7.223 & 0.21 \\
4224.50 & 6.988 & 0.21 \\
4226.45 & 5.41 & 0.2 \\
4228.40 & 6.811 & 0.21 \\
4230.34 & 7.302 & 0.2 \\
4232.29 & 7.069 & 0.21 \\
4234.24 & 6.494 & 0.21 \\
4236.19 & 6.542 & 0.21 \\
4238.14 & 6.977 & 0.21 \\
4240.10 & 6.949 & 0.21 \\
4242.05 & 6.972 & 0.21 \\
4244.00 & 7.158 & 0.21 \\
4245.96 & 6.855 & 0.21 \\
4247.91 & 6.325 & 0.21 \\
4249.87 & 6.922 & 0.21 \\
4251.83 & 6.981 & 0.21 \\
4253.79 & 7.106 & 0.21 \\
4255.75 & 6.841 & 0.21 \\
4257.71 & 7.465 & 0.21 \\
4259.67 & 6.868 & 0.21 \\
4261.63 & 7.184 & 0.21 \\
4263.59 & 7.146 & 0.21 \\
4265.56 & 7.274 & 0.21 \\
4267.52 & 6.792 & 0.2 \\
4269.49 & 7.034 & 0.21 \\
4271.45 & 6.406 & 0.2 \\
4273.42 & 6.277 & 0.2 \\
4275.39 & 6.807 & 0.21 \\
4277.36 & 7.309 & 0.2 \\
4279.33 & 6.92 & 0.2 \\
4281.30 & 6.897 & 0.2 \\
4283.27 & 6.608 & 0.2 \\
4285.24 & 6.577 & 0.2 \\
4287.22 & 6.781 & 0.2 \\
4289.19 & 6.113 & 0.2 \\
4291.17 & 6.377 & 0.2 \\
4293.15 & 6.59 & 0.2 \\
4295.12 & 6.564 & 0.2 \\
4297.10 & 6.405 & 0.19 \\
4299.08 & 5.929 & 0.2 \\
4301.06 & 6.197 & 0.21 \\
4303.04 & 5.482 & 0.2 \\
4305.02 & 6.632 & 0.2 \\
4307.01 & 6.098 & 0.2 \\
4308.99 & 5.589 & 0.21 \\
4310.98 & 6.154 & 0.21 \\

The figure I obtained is 1.58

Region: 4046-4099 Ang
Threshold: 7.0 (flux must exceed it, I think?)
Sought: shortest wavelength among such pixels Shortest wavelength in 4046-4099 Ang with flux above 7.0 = 4047.40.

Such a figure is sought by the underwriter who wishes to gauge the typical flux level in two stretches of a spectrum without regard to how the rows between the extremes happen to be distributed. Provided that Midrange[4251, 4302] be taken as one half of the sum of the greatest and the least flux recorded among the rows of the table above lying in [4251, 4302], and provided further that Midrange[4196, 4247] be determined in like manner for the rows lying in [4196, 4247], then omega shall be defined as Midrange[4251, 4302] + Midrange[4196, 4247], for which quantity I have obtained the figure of 13.1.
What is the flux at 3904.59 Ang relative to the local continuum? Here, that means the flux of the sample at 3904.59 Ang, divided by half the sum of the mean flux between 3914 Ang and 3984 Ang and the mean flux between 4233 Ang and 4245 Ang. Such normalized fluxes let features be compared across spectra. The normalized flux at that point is 1.01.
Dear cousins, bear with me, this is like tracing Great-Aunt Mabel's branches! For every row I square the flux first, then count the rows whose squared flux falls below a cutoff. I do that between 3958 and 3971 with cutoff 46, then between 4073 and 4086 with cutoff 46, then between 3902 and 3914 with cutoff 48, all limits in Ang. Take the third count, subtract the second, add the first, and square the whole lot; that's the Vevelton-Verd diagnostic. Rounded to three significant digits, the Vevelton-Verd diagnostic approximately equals 100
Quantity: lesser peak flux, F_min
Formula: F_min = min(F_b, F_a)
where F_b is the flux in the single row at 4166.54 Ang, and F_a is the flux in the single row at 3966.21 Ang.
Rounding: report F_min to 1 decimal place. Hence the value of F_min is 3.3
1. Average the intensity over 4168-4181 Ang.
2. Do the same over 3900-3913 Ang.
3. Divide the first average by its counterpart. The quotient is 1.08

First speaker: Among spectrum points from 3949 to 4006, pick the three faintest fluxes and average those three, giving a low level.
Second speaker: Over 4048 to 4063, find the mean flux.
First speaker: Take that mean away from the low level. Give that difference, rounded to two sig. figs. -4.9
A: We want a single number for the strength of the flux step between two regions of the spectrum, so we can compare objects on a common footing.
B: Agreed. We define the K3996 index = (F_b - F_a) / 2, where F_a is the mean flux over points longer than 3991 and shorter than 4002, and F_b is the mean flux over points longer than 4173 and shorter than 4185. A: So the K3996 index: -0.02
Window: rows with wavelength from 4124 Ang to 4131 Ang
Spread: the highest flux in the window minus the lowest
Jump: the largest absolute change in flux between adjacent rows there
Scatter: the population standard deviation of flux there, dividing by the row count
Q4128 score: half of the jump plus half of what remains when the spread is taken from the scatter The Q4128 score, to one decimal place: 0.1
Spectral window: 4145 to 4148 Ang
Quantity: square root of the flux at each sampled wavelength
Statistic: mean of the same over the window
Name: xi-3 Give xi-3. 2.65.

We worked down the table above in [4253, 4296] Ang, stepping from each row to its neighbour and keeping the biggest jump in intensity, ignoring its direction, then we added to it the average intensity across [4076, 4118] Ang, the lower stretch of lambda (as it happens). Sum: 7.2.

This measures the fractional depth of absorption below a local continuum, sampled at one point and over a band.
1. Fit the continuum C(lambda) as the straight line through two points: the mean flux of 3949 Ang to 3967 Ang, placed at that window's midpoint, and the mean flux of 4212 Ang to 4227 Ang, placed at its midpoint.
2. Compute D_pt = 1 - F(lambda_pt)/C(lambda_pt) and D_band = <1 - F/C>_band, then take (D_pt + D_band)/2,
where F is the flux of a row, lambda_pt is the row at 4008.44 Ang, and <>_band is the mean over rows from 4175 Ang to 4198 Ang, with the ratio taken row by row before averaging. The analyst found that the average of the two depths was -0.13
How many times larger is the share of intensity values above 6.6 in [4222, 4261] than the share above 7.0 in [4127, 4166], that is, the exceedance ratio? 1.5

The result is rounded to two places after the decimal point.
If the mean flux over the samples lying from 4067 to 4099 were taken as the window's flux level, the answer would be 6.94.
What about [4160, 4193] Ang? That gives 6.96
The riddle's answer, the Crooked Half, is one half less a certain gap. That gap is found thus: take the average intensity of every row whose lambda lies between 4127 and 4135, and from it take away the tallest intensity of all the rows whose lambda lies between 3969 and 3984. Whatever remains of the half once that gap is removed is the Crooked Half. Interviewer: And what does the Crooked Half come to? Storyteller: 0.5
